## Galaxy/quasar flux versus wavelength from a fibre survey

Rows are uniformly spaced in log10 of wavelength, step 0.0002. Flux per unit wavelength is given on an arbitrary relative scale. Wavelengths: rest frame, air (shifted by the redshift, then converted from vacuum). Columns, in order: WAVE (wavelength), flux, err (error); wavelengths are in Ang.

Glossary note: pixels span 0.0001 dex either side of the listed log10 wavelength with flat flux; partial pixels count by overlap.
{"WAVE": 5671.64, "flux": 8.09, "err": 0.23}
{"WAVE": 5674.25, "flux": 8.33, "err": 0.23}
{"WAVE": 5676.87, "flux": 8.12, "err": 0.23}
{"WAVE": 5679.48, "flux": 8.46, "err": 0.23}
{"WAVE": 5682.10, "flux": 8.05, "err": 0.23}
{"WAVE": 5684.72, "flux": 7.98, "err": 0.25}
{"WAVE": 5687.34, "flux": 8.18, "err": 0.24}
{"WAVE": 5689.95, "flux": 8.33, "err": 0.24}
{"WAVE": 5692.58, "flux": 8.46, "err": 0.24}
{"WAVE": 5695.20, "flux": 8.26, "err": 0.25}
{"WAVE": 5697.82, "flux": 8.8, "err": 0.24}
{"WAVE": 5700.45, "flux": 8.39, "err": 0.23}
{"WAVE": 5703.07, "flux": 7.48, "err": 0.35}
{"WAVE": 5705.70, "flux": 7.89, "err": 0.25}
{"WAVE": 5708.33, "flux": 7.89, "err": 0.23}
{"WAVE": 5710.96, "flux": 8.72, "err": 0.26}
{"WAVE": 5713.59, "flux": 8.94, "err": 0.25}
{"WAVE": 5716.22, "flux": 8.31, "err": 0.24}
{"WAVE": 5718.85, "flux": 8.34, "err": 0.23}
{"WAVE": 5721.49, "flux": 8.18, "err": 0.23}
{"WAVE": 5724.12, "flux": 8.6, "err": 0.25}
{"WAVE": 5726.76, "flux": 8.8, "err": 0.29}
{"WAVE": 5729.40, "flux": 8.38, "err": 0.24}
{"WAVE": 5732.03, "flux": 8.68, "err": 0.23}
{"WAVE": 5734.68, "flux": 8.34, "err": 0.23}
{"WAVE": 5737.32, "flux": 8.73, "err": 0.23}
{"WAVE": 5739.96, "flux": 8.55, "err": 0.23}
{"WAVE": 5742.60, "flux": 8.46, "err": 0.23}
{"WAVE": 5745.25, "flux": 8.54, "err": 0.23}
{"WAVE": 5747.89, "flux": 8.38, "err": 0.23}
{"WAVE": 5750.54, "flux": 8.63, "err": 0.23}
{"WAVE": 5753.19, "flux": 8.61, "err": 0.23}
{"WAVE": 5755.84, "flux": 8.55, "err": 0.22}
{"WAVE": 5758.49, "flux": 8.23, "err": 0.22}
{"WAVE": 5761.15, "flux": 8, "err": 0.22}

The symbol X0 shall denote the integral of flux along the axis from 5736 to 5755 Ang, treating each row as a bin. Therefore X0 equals 163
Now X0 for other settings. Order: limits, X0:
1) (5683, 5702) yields 158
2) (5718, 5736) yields 153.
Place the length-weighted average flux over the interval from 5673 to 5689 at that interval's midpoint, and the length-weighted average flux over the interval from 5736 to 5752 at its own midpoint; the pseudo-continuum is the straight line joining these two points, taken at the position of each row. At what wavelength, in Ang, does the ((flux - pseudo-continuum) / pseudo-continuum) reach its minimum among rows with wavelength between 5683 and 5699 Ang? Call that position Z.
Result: 5684.72 Ang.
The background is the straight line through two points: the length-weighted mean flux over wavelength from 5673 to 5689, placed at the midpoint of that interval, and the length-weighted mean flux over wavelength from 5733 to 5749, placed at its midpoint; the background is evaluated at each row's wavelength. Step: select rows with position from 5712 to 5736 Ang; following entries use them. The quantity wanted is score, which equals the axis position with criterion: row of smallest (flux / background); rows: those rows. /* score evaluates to 5721.49 Ang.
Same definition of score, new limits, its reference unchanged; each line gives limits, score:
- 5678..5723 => 5703.07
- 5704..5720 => 5708.33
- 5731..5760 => 5758.49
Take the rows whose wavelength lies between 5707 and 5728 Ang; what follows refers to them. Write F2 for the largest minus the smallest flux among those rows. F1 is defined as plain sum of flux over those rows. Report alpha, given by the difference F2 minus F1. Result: -67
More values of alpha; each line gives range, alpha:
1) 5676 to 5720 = -139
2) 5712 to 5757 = -144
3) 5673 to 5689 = -49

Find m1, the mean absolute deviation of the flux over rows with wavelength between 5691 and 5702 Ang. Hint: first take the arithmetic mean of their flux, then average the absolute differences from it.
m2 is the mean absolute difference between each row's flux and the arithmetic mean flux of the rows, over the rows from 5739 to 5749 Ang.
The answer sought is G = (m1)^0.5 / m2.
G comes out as 6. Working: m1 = 0.16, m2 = 0.06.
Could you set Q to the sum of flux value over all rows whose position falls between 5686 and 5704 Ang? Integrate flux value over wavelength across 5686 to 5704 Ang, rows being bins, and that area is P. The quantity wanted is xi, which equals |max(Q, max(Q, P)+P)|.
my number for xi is 298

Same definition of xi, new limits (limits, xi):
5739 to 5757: 307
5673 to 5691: 295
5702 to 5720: 296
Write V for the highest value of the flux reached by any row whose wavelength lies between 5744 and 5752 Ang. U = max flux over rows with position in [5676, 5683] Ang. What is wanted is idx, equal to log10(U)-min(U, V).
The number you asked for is -7.53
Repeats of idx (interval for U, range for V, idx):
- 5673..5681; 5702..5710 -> -6.96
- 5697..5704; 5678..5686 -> -7.52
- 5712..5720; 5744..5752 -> -7.68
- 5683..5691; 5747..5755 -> -7.41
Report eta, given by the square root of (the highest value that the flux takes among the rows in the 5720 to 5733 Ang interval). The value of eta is 2.97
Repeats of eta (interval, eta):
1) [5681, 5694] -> 2.91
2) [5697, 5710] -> 2.97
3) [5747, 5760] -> 2.94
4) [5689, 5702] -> 2.97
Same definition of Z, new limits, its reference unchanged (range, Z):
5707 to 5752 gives 5708.33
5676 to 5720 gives 5703.07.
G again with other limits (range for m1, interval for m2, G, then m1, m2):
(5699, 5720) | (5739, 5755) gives 8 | 0.37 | 0.07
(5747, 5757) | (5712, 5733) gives 1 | 0.08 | 0.23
